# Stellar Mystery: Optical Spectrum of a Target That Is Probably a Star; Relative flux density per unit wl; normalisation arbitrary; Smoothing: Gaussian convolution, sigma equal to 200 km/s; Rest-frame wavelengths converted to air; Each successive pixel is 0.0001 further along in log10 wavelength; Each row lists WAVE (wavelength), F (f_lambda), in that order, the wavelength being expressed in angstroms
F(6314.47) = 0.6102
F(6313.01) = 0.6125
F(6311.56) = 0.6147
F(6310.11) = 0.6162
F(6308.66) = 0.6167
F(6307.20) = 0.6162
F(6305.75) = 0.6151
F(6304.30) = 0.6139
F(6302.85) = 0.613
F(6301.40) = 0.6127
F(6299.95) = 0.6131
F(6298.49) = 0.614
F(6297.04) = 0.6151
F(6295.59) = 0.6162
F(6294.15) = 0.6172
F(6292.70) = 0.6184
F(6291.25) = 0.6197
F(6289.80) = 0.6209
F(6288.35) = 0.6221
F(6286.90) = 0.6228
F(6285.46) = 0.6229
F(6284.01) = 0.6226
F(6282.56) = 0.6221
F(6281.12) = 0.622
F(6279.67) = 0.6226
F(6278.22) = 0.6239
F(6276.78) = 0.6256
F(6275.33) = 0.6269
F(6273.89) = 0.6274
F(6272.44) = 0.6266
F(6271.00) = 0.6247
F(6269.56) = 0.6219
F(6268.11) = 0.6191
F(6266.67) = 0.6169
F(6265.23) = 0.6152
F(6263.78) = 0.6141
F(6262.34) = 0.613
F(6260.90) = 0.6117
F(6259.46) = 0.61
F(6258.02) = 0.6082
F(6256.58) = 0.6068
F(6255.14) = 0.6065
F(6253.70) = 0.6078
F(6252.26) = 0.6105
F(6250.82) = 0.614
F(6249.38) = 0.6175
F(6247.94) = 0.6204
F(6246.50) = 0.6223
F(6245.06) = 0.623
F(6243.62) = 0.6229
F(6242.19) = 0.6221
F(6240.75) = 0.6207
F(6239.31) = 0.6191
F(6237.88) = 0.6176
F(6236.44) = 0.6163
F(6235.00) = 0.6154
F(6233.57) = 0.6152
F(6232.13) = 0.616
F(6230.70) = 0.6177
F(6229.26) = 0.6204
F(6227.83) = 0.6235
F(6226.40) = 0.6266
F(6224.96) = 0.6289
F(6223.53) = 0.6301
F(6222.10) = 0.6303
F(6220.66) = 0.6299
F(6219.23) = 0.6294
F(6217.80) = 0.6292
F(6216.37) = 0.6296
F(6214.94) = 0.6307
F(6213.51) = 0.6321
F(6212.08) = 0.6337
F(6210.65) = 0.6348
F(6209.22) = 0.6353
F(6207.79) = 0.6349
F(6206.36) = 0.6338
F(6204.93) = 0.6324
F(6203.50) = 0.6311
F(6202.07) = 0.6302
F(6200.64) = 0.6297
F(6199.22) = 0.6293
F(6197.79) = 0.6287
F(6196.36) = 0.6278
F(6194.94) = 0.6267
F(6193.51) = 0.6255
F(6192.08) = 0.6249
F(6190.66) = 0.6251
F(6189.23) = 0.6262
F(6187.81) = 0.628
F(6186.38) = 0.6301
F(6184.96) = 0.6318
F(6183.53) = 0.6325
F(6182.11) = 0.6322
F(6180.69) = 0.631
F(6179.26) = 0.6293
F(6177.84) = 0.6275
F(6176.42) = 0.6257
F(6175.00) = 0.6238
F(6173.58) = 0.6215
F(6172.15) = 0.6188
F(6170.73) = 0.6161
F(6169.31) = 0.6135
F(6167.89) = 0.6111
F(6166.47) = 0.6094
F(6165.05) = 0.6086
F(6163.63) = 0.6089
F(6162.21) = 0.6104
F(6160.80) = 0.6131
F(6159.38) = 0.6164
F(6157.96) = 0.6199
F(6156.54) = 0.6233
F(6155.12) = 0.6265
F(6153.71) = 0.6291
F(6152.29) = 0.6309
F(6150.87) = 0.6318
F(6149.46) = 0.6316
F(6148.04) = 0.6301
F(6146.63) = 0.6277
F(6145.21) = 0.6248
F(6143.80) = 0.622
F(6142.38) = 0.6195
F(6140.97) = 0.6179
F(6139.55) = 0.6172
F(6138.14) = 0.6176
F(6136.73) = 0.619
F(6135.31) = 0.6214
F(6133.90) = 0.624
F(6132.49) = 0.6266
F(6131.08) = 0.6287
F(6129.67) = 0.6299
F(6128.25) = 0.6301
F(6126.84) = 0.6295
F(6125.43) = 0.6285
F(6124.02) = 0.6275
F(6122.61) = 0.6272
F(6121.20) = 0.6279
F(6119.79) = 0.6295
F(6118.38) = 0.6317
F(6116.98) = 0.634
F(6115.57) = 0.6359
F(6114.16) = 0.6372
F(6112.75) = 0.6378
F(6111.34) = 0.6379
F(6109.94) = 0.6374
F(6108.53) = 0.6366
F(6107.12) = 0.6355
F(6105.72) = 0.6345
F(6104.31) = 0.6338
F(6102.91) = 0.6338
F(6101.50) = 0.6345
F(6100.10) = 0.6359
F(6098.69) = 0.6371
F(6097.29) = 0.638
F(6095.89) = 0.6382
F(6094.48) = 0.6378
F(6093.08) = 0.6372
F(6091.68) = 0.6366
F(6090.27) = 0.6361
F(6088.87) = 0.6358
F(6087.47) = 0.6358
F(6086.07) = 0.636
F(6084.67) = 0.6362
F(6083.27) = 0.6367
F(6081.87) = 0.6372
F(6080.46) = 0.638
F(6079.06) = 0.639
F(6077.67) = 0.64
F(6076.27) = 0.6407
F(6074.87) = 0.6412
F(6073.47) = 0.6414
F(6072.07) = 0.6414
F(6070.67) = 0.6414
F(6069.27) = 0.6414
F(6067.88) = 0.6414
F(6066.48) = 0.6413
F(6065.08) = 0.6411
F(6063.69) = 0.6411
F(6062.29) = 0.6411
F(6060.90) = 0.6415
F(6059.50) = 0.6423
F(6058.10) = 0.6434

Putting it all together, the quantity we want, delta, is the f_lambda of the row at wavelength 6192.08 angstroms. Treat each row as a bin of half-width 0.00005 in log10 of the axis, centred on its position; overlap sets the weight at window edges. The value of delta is 0.6249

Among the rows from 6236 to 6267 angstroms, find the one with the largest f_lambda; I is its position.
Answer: 6245.06 angstroms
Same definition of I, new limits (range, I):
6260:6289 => 6273.89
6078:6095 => 6079.06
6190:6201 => 6200.64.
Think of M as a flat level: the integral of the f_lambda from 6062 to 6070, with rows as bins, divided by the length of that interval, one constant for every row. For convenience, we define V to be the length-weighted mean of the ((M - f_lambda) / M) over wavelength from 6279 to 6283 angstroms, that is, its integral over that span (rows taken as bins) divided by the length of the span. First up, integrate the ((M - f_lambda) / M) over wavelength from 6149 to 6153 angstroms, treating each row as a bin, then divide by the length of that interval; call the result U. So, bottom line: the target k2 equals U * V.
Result 0.0005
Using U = 0.015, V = 0.030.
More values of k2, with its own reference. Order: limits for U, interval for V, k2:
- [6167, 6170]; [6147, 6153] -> 0.0007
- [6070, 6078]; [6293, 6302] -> 0.0000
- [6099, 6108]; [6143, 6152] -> 0.0002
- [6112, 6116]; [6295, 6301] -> 0.0003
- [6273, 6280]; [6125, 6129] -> 0.0005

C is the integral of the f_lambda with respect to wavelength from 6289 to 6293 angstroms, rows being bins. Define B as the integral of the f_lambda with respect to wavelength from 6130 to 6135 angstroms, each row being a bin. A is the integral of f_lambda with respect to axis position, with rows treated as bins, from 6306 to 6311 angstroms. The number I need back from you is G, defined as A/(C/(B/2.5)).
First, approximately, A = 3.08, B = 3.14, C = 2.48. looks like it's 1.56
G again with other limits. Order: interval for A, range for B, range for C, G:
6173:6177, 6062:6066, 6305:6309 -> 1.04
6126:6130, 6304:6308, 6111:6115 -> 0.97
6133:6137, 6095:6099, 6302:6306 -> 1.03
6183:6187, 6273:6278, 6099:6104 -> 1.00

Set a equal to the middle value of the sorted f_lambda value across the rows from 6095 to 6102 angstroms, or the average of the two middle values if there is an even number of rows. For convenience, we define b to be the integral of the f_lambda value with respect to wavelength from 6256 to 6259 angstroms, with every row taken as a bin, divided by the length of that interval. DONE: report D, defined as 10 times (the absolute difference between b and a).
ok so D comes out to 0.290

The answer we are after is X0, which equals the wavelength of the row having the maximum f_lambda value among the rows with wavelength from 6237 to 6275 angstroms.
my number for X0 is 6273.89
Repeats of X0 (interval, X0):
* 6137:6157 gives 6150.87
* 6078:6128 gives 6079.06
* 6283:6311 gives 6285.46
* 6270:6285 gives 6273.89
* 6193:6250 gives 6209.22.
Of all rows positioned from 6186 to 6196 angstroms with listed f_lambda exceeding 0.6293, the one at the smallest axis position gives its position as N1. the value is 6186.38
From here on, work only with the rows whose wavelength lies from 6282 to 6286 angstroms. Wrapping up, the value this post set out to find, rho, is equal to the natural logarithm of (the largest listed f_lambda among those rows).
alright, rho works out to -0.473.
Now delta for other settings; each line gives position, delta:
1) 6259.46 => 0.61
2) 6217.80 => 0.6292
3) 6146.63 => 0.6277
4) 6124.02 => 0.6275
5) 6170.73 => 0.6161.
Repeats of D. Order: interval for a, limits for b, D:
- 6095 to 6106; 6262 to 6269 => 0.198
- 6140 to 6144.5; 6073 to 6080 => 0.214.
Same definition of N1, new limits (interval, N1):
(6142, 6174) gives 6148.04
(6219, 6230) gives 6219.23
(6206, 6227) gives 6206.36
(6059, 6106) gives 6059.50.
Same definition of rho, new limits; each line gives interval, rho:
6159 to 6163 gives -0.484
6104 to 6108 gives -0.453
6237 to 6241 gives -0.477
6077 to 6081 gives -0.446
